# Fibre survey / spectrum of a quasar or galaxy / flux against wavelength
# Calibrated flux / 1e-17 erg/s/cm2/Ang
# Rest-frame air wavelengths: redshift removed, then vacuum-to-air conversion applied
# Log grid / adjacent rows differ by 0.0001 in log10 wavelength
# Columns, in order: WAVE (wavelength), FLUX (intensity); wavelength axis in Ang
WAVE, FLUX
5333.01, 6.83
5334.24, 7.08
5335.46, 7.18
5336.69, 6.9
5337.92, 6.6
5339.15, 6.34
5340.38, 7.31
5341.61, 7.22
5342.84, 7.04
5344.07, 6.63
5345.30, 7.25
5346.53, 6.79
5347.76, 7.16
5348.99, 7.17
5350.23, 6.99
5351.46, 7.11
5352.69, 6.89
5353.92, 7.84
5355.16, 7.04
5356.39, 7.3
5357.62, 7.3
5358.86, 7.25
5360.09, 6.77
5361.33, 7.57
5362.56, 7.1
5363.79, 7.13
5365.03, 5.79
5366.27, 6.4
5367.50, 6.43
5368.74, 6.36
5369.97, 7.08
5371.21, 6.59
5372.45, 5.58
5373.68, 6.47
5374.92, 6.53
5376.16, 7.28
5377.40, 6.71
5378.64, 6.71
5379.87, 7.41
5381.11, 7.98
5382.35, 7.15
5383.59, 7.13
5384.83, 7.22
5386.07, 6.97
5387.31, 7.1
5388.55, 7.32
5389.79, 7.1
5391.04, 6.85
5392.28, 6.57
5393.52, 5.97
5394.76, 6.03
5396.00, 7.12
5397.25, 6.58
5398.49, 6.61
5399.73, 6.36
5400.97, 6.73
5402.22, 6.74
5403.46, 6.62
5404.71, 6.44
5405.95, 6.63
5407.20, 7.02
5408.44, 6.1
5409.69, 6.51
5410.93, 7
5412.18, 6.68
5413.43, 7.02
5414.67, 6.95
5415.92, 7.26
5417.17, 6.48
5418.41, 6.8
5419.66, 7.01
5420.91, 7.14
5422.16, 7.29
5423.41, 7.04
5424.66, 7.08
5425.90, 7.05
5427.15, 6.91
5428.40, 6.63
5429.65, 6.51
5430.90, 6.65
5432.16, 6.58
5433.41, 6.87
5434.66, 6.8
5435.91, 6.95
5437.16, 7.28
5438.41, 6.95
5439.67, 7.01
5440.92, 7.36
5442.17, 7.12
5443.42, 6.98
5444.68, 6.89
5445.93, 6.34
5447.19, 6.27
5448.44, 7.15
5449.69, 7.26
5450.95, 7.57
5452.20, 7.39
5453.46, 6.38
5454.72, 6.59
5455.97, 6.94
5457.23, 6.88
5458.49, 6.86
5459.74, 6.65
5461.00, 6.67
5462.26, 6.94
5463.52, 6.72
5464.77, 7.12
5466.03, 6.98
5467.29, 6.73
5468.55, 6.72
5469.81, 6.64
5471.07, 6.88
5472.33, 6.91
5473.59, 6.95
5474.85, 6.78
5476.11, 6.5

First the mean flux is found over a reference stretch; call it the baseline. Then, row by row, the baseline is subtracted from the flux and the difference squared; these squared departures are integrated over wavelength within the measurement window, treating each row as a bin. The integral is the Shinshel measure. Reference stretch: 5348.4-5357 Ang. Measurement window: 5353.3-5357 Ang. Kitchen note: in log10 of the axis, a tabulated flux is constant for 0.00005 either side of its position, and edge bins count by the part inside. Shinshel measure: 0.6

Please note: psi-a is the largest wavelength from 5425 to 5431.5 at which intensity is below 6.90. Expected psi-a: 5430.90 Ang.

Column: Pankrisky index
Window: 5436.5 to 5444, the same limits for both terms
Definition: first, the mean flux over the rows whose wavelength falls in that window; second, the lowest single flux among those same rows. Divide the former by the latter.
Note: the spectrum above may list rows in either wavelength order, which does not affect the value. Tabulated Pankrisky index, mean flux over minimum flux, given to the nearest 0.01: 1.02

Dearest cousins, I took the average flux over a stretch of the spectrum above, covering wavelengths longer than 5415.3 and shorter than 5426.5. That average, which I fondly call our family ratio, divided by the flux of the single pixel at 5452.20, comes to 0.95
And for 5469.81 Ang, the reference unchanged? 1.06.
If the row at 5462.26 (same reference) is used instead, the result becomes 1.01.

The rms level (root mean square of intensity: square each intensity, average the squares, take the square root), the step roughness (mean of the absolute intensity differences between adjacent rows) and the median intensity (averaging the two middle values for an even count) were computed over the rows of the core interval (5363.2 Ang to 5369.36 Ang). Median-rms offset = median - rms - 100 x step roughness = -51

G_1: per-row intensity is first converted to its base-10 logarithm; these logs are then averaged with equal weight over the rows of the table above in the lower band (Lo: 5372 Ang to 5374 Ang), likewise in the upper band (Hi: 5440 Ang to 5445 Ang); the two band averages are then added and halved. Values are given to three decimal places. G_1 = 0.815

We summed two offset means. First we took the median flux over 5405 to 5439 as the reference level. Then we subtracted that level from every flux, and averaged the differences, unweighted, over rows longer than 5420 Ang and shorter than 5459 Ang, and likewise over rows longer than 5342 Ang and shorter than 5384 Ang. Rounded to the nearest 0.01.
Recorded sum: -0.03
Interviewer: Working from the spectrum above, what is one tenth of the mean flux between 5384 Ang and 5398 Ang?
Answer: 0.680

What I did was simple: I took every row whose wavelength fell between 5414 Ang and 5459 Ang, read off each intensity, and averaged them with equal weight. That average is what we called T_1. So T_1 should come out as 6.923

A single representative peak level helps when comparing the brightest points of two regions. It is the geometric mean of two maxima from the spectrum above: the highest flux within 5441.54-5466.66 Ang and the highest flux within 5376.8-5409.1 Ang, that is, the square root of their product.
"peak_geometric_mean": 7.8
